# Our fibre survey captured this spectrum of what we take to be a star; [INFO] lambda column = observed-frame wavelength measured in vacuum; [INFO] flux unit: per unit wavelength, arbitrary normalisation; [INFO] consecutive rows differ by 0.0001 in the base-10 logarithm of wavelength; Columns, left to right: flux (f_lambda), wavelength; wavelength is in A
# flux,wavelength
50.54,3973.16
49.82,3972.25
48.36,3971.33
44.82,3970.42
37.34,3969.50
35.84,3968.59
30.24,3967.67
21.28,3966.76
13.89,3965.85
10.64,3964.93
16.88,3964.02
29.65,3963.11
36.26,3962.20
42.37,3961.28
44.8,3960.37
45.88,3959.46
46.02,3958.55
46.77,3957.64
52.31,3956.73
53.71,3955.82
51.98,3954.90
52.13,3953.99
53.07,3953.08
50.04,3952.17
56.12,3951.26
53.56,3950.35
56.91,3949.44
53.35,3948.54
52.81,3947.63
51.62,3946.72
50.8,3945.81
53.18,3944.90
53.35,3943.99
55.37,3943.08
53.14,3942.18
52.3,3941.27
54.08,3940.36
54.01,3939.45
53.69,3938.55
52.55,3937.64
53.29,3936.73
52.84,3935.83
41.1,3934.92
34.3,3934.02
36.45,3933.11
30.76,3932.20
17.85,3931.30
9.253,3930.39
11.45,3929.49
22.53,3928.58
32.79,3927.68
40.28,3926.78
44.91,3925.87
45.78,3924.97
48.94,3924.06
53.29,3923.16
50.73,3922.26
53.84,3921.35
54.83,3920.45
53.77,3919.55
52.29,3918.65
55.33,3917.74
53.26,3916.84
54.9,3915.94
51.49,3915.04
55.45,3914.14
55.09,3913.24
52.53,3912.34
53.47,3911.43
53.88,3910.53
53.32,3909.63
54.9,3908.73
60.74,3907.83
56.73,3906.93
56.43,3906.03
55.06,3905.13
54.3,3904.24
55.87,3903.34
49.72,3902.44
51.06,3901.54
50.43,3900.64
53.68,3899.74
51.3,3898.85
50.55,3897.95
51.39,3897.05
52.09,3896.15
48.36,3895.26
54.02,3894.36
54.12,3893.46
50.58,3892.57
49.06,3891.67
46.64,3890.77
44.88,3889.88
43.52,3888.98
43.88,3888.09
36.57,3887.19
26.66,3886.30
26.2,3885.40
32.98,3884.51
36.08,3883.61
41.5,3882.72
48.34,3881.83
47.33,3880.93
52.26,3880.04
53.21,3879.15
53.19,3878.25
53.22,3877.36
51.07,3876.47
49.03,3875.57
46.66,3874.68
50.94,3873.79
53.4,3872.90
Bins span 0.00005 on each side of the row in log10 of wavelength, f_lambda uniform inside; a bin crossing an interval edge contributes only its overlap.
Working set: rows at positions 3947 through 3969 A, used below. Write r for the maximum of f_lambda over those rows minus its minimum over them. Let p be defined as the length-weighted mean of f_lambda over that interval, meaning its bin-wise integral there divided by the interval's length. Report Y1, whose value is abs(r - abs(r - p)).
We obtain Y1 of 42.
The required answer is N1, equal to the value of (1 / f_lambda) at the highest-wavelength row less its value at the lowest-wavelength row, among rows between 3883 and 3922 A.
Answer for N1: -0.0091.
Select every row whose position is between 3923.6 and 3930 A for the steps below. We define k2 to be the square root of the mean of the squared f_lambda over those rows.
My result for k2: 38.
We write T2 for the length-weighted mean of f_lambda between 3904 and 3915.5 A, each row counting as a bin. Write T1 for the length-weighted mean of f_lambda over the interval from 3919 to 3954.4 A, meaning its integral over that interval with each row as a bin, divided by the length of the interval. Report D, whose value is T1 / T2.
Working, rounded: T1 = 46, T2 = 55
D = 0.8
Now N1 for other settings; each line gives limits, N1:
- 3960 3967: 0.0247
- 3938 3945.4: 0.0002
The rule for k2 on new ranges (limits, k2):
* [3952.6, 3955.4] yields 52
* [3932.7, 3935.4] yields 37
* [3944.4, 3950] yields 53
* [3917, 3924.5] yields 53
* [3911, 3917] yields 54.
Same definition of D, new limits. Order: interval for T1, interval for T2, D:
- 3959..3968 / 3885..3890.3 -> 0.8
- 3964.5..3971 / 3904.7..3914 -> 0.5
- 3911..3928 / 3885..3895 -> 1.2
